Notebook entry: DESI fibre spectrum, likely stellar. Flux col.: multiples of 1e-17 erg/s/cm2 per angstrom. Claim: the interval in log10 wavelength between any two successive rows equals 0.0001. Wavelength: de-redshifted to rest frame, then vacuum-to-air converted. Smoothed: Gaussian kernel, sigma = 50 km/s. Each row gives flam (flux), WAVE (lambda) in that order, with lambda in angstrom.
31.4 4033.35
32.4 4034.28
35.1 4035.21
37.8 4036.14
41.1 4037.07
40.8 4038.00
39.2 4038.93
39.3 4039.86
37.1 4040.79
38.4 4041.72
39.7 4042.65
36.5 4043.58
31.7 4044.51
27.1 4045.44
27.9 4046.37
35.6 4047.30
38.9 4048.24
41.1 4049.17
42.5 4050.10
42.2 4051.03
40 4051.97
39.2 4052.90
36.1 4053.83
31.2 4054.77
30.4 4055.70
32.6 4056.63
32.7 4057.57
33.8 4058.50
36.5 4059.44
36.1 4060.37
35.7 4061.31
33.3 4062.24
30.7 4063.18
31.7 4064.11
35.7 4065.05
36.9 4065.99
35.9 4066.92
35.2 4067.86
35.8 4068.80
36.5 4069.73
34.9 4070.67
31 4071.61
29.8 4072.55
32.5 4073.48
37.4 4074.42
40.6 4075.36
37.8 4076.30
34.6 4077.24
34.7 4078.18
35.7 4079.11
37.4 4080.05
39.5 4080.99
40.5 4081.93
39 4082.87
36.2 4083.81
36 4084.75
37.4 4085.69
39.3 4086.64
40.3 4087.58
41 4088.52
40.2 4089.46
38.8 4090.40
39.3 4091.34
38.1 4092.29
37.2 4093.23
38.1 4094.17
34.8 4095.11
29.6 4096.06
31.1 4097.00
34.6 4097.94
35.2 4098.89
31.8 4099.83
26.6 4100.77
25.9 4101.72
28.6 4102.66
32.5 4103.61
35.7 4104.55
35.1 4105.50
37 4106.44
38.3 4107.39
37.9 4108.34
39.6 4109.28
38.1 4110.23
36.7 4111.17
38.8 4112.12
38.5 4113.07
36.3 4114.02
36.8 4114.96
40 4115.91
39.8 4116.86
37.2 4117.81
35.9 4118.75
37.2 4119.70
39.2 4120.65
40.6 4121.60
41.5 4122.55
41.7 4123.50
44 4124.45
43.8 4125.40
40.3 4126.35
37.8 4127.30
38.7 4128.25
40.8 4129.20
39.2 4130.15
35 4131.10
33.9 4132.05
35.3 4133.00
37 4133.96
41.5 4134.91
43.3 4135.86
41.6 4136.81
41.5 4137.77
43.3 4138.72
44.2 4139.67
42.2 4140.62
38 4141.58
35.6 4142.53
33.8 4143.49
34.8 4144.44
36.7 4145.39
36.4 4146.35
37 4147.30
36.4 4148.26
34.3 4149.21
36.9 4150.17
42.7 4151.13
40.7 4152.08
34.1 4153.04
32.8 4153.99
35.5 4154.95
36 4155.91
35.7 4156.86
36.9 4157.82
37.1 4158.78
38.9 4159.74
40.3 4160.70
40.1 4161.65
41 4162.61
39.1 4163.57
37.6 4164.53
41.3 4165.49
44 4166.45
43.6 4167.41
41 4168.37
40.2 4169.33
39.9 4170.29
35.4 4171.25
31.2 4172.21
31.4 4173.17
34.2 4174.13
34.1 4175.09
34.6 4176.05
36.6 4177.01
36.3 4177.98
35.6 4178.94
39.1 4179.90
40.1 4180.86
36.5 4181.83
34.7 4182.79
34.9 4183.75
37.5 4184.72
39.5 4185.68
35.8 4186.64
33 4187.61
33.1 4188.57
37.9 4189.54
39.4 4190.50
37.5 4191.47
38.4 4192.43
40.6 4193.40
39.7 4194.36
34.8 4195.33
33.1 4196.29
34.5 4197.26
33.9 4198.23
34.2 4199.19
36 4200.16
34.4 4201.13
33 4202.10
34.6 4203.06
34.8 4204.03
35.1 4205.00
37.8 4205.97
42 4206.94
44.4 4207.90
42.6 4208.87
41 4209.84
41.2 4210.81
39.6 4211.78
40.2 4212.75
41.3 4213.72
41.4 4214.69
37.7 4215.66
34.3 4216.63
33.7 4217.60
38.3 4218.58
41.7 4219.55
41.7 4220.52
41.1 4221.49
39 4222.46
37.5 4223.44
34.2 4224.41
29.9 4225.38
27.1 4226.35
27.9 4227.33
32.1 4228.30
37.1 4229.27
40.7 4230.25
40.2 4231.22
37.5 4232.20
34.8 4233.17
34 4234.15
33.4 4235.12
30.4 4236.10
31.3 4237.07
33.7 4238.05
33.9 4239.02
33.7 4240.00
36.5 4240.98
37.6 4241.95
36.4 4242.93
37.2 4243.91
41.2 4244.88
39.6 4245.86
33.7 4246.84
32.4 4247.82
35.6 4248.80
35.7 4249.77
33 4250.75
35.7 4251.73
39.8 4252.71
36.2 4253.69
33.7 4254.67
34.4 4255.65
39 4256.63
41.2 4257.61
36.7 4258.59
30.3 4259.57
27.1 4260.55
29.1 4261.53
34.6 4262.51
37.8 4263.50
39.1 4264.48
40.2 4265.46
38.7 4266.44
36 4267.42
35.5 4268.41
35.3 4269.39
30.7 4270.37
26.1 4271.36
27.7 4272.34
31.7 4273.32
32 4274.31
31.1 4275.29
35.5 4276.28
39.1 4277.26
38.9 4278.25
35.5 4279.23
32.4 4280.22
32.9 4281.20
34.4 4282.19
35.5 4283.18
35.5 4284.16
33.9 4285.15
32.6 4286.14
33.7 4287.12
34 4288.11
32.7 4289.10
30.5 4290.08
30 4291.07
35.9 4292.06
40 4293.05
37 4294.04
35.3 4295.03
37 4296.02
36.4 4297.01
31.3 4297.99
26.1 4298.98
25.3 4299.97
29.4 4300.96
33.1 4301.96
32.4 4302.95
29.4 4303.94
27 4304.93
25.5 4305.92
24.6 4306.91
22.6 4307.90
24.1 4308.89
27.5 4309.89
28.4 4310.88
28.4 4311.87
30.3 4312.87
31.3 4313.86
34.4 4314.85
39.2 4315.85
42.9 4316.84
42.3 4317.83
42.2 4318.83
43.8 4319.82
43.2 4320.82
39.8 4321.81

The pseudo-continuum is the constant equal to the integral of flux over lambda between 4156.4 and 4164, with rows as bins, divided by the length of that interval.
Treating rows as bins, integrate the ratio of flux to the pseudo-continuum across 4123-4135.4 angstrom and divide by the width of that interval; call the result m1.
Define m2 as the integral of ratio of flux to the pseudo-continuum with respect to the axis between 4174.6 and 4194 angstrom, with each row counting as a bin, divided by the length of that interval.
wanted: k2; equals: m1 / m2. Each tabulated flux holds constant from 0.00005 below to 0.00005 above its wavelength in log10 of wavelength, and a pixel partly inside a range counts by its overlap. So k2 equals 1.06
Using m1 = 1.01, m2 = 0.95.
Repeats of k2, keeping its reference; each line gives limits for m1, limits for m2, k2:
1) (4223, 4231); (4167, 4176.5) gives 0.92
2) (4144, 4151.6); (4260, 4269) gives 1.04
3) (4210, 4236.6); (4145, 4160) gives 1.00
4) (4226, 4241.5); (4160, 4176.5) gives 0.89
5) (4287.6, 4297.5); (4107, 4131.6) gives 0.89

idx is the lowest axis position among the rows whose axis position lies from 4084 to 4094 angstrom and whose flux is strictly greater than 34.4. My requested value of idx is 4084.75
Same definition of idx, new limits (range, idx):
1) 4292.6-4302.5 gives 4293.05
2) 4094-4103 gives 4094.17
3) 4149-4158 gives 4150.17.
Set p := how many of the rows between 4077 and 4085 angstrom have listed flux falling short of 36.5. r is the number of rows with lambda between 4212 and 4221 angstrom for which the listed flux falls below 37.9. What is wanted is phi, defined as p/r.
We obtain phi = 1.7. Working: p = 5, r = 3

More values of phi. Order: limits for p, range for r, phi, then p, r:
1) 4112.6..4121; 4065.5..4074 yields 0.2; 2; 9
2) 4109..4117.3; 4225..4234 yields 0.1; 1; 7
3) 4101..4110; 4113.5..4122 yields 1.0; 5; 5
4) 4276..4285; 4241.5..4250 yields 1.0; 7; 7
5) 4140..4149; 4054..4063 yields 0.6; 5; 9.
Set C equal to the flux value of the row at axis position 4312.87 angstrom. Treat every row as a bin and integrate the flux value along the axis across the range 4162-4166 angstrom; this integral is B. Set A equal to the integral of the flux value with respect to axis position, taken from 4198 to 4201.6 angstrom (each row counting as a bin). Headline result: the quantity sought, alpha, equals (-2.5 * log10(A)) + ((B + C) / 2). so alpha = 89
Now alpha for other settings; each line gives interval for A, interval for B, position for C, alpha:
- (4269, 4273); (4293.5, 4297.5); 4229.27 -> 86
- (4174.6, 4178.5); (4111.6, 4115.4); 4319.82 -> 88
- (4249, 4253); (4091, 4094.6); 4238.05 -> 80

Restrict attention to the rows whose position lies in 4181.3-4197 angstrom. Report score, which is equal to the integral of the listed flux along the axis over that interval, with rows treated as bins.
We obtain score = 575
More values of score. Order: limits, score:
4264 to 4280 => 552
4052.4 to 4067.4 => 515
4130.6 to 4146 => 594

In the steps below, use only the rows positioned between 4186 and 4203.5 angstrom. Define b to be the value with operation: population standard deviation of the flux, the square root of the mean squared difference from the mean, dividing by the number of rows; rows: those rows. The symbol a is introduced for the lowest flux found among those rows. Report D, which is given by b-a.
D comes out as -31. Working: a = 33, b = 2.4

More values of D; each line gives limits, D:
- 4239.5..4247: -31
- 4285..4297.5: -27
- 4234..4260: -27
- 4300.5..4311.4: -19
